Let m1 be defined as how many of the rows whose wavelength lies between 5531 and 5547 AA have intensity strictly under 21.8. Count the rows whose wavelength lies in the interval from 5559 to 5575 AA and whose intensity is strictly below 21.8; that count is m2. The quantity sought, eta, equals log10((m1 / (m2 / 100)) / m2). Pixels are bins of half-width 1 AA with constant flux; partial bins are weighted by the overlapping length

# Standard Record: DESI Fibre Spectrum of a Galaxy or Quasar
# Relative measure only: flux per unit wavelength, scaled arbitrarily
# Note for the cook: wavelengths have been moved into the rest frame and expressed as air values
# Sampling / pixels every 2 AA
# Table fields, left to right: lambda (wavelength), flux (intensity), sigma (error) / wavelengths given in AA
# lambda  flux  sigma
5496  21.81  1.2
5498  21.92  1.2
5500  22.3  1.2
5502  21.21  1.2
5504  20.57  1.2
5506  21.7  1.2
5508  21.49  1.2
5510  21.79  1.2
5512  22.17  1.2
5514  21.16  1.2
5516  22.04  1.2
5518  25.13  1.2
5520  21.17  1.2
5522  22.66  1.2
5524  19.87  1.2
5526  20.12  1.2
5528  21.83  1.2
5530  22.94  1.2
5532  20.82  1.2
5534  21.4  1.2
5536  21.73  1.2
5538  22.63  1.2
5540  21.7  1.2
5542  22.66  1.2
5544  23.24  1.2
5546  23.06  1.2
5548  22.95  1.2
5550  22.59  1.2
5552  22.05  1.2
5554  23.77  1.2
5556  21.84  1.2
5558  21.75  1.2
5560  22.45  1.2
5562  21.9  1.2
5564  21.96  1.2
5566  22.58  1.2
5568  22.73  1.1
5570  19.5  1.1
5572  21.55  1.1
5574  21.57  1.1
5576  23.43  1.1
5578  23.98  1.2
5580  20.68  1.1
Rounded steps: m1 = 4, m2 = 3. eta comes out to 1.65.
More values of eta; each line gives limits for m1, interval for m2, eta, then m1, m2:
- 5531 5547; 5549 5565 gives 2.60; 4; 1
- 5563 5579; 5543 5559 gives 2.48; 3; 1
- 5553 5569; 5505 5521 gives 0.60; 1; 5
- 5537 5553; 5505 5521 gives 0.60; 1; 5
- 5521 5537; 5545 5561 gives 2.70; 5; 1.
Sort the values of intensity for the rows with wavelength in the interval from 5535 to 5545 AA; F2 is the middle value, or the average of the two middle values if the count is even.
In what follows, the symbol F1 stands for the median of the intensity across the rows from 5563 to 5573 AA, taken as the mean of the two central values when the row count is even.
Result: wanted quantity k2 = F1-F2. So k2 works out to -0.67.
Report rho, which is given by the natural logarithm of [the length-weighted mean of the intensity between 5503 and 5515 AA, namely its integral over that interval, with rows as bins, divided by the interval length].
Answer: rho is 3.07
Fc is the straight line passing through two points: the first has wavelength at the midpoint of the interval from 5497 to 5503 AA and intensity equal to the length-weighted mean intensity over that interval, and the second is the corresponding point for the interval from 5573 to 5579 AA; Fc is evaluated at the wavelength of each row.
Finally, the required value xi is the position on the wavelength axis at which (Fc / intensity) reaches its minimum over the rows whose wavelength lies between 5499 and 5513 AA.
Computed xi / 5500 AA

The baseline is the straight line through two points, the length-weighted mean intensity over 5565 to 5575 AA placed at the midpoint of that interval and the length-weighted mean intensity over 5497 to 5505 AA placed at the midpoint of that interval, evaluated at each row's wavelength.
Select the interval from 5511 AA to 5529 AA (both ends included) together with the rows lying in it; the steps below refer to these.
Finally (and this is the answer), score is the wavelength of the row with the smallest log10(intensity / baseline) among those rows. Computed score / 5524 AA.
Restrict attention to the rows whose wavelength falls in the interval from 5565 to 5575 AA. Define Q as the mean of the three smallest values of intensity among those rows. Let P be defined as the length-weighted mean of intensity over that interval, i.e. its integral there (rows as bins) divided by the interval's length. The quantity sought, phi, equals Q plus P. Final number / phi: 42.5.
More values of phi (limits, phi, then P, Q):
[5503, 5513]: 42.8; 21.5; 21.25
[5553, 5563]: 44.2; 22.3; 21.83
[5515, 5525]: 43.2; 22.2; 21.03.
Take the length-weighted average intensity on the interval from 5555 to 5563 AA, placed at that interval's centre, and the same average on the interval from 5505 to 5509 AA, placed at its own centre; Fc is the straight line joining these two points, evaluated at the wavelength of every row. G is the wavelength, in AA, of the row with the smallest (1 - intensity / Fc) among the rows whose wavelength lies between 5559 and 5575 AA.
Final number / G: 5568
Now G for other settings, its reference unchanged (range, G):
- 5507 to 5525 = 5518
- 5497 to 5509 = 5500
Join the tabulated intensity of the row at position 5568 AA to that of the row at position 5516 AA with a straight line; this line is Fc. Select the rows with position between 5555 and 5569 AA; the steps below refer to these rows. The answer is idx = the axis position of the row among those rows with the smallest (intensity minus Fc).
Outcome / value 5558 AA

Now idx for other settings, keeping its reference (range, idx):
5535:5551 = 5540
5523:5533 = 5524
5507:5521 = 5520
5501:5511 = 5504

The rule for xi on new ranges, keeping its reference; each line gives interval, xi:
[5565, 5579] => 5578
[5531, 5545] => 5544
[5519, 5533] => 5530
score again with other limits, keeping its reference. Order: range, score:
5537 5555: 5540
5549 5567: 5558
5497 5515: 5504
